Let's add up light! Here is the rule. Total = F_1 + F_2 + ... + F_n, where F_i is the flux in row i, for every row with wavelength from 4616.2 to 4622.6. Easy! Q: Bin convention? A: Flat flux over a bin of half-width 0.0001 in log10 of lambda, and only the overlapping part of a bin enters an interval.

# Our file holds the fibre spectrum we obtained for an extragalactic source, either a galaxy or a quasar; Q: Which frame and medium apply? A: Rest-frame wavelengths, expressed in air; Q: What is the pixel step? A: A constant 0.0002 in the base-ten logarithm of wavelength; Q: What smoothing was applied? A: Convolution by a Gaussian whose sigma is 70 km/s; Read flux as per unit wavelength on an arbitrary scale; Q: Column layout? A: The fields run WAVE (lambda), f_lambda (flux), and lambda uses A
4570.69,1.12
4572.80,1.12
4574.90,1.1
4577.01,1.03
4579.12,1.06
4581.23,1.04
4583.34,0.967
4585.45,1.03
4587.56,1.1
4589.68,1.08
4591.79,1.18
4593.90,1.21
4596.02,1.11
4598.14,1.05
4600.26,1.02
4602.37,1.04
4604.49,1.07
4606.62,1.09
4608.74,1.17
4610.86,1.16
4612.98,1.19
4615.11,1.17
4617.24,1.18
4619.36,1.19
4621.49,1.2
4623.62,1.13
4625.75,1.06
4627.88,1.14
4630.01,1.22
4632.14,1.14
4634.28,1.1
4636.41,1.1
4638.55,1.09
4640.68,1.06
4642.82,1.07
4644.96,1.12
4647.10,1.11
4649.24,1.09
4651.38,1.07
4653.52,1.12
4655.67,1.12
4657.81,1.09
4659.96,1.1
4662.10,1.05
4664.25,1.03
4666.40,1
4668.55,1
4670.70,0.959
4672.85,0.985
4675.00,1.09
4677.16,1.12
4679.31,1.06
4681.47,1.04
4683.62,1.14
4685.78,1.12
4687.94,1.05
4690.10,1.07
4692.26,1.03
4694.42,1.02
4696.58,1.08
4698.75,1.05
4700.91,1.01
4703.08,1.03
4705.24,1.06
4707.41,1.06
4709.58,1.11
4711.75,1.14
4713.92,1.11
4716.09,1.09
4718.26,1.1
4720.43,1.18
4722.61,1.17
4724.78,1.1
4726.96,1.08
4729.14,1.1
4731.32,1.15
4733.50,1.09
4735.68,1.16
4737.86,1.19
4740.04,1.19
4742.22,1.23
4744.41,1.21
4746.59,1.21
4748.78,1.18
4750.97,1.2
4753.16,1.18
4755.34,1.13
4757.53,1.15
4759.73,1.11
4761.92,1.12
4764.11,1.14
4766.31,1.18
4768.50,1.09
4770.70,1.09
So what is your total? 3.57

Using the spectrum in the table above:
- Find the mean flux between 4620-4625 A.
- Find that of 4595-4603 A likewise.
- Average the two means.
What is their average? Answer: 1.11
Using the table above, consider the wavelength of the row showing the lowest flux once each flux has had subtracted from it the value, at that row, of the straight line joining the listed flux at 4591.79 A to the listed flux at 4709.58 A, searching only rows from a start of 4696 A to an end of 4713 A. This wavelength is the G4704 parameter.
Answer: 4700.91 A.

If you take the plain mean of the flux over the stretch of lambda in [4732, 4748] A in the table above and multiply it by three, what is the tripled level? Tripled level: 3.55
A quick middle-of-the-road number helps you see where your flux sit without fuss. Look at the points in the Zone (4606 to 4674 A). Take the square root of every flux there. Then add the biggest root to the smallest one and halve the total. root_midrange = 1.04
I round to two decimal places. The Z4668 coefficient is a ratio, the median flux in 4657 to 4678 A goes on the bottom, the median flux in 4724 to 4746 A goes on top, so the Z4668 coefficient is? 1.11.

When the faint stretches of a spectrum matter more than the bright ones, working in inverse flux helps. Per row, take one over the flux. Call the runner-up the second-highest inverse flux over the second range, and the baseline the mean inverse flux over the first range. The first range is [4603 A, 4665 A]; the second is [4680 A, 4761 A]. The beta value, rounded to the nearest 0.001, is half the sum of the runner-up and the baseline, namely 0.938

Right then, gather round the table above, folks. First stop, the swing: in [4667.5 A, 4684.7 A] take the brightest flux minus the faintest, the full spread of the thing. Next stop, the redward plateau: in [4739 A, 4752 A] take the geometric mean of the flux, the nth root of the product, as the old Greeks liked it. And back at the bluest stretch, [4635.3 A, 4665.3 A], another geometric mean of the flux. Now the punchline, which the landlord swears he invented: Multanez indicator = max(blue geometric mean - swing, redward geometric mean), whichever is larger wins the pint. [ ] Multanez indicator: 1.20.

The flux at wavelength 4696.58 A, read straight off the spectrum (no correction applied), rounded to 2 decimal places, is 1.08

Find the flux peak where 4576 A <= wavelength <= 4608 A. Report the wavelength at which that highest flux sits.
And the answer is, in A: 4593.90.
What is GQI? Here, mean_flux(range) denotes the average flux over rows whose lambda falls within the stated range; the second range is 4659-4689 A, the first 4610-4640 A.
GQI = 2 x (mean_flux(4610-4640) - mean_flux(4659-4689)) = 0.19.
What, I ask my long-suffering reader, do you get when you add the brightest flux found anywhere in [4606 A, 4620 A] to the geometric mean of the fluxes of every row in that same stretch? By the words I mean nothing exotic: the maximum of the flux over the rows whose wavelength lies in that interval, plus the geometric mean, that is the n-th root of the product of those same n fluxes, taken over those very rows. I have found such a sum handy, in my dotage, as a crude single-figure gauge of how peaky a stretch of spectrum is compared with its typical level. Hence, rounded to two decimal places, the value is 2.35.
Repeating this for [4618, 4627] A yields 2.34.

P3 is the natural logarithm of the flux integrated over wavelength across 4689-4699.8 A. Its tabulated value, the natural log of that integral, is 2.43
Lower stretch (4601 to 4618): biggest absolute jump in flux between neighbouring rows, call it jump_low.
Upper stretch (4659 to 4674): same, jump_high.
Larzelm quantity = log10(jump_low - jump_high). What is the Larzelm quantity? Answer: -1.5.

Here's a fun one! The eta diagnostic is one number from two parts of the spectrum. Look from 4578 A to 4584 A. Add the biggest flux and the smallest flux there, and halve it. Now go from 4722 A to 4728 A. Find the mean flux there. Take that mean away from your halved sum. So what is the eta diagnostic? -0.10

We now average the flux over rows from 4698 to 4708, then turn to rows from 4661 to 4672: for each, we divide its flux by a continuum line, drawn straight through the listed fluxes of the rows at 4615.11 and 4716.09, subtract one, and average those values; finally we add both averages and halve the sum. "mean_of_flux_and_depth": 0.467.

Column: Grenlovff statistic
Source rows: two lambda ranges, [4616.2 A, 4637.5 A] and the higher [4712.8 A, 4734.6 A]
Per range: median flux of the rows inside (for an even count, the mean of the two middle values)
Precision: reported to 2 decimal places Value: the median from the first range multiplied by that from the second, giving 1.25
